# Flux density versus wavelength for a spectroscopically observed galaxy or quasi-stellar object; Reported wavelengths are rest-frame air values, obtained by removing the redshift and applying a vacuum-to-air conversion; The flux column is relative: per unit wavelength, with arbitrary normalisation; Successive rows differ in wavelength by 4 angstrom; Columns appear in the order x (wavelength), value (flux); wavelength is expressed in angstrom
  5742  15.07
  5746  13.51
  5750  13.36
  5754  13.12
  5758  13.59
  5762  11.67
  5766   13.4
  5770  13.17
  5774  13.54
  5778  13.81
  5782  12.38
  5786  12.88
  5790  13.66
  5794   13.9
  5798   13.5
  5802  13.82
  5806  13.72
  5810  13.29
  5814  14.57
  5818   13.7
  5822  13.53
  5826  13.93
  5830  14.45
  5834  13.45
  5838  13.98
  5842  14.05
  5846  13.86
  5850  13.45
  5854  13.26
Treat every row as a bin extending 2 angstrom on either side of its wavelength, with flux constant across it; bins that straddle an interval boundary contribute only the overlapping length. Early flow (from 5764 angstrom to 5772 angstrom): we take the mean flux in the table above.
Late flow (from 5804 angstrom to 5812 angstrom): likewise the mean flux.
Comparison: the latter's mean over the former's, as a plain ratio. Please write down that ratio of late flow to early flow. 1.02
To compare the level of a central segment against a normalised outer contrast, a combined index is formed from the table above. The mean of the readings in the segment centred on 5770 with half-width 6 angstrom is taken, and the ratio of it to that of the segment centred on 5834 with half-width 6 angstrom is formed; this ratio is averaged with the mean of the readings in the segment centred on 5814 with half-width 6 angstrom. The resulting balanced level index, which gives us 7.41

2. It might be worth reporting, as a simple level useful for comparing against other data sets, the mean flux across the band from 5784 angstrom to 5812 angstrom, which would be 13.5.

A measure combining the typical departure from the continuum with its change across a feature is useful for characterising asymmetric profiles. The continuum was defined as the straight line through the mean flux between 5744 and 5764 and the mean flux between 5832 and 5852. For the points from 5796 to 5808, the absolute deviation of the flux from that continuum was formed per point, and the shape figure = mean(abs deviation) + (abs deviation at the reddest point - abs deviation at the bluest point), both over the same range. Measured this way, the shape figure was 0.4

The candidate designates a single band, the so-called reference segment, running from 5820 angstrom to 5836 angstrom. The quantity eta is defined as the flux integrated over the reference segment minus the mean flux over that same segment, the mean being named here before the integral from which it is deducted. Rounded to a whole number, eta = 208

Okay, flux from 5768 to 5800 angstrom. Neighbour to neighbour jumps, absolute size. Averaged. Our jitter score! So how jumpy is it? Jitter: 0.57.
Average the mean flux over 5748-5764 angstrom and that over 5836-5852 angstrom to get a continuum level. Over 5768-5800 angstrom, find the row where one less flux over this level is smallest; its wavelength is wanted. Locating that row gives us 5794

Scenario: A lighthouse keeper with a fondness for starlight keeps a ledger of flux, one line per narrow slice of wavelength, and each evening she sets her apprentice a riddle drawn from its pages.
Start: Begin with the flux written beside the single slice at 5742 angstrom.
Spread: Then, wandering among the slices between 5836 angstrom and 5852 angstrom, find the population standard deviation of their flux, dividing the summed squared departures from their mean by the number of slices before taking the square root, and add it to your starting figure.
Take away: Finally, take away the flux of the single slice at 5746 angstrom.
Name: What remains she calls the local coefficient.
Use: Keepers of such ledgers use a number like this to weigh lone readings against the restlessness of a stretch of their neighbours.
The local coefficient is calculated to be 1.8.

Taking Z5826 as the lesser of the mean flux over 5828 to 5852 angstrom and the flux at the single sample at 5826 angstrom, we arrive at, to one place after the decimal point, 13.9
